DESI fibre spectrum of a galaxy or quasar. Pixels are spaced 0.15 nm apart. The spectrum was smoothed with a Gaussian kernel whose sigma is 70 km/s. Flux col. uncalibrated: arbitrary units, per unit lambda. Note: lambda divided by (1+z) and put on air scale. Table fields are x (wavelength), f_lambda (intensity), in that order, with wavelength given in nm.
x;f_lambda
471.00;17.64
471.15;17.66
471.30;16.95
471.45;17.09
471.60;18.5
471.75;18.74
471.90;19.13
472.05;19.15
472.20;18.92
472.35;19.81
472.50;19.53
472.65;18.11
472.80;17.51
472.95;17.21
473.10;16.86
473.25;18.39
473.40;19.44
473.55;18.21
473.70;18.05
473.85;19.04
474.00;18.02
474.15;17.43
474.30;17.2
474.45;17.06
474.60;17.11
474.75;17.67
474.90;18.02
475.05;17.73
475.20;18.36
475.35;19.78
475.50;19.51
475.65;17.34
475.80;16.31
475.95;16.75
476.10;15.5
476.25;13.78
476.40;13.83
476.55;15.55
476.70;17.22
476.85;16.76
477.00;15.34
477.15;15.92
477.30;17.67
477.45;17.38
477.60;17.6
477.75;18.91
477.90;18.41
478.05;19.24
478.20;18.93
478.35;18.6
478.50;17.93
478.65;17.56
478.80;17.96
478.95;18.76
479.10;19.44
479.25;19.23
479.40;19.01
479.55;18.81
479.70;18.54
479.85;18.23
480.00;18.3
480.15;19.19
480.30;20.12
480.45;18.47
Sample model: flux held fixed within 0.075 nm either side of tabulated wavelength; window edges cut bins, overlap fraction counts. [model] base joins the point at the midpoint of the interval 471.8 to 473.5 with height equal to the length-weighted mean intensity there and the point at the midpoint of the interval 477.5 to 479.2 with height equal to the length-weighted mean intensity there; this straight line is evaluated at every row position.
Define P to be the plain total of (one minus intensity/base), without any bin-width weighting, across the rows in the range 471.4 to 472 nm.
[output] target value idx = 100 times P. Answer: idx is 4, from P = 0.04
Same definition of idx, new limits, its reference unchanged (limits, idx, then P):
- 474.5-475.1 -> 19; 0.19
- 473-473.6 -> 7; 0.07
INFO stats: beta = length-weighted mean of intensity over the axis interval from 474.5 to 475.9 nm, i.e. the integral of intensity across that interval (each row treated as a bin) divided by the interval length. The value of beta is 17.9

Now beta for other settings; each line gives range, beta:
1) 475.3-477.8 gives 16.7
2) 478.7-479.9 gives 18.7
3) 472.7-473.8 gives 18.0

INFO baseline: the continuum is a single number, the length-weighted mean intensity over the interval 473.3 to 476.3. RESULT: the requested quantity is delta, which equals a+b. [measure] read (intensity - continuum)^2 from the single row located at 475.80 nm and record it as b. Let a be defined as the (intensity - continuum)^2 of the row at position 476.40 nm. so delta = 16.4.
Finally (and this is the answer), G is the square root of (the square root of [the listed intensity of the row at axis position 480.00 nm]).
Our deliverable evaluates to 2.07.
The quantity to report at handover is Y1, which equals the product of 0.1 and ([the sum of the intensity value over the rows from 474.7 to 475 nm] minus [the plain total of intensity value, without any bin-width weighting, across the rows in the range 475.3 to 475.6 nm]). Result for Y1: -0.4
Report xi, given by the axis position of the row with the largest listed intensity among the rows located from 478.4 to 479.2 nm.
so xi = 479.10 nm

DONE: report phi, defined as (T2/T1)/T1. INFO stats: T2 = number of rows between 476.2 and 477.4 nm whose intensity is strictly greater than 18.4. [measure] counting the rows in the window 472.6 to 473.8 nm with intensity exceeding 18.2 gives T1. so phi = 0.00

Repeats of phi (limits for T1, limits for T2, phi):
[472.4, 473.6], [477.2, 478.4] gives 0.31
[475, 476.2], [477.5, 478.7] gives 0.56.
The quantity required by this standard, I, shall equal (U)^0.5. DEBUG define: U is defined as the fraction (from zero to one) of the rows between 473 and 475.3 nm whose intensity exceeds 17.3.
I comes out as 0.86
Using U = 0.73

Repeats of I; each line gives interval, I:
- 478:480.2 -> 1.00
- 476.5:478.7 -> 0.82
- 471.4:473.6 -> 0.89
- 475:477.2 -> 0.58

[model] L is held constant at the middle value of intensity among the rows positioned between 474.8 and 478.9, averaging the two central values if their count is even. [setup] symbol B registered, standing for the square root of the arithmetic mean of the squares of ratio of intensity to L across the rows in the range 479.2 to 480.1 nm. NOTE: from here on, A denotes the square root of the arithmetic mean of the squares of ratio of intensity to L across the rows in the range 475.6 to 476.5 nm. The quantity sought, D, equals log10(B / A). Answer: 0.08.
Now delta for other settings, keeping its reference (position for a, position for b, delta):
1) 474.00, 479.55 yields 1.5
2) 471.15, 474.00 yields 0.1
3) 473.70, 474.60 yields 0.5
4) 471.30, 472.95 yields 0.7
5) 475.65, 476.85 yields 0.9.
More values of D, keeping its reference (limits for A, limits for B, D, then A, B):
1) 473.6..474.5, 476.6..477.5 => -0.03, 1.01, 0.95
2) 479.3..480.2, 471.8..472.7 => 0.01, 1.06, 1.09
